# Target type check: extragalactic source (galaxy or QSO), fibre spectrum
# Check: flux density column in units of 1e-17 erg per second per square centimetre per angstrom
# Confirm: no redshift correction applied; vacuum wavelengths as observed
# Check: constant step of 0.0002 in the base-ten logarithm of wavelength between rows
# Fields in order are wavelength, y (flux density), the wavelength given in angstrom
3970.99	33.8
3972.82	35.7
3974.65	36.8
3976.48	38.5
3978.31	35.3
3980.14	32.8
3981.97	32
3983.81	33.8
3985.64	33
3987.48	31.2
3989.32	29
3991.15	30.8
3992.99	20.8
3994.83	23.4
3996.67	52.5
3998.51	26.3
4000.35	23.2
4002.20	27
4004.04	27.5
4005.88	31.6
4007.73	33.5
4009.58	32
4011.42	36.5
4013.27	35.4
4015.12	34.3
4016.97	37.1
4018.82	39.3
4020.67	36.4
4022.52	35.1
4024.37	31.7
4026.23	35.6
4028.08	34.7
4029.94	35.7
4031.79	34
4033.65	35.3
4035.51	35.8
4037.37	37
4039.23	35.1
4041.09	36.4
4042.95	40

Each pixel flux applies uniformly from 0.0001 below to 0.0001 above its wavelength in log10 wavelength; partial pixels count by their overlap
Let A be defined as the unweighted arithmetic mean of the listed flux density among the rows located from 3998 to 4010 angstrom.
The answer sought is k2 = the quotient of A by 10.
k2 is 2.9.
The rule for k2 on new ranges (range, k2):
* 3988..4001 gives 2.9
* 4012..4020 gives 3.7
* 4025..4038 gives 3.5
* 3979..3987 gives 3.3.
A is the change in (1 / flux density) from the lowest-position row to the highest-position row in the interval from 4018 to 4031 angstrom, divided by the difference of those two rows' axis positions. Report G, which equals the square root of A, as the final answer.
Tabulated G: 0.015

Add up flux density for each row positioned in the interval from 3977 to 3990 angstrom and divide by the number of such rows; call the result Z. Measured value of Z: 32.4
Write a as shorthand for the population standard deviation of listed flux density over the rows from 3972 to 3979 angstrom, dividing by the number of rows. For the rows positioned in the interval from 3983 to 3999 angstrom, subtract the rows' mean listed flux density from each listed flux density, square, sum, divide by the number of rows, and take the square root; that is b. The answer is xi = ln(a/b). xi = -1.9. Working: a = 1.2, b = 8.6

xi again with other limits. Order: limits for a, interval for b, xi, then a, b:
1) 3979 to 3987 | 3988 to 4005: -2.6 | 0.6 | 8.8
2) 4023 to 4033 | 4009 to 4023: -0.3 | 1.5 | 2.0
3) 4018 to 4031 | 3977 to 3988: 0.5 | 2.1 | 1.3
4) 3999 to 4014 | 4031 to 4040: 1.5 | 4.3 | 1.0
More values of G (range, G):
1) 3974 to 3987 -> 0.017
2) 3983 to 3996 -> 0.035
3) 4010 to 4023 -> 0.010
